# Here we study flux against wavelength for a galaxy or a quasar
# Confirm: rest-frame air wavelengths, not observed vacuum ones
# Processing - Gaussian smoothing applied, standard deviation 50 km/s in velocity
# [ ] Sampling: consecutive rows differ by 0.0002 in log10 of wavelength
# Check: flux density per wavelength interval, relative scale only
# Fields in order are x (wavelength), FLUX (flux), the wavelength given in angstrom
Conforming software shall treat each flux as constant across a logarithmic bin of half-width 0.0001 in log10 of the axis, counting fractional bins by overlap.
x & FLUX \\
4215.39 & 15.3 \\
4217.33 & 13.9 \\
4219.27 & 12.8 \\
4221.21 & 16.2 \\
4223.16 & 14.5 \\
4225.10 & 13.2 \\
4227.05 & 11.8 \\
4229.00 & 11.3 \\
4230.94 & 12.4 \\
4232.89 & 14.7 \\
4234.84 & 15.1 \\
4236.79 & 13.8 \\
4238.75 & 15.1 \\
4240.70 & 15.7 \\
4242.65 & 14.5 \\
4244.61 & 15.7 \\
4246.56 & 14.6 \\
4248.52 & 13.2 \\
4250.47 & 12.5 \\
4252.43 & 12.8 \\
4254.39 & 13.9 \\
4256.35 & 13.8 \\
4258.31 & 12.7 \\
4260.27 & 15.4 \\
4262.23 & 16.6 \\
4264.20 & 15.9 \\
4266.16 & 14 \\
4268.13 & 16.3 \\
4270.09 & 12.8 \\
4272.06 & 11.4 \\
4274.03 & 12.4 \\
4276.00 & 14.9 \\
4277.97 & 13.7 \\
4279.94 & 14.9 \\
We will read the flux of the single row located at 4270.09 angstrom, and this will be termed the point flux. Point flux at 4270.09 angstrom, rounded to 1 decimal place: 12.8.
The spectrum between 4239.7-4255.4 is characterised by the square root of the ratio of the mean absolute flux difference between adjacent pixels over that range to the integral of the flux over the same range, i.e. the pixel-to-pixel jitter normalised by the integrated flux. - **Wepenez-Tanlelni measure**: 0.067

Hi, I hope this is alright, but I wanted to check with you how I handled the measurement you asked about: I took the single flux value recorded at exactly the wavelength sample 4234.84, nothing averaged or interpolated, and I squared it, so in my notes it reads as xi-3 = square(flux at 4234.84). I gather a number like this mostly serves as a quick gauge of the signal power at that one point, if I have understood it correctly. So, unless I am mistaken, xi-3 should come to 228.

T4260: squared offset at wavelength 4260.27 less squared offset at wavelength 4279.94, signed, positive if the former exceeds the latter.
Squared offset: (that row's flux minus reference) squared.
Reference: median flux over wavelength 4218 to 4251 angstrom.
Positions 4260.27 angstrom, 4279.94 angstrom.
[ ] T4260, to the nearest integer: 1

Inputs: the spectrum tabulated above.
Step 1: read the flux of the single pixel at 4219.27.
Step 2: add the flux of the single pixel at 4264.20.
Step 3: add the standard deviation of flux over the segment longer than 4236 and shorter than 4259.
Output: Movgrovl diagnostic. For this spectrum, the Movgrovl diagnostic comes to 29.8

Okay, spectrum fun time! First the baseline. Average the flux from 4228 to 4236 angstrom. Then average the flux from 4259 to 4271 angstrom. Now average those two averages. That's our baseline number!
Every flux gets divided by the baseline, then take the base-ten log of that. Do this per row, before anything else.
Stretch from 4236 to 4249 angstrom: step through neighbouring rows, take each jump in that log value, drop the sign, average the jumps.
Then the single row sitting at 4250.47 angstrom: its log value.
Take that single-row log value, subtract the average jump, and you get -0.09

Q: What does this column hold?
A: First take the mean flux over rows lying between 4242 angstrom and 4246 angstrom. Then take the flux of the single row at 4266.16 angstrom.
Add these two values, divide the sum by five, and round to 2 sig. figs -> 5.8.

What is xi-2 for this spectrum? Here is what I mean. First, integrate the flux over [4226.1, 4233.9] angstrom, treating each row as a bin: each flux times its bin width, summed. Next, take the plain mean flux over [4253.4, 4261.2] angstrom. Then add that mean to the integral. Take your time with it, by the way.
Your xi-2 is 112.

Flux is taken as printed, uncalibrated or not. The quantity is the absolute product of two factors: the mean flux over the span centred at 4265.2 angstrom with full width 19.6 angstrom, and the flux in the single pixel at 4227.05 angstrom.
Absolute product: 167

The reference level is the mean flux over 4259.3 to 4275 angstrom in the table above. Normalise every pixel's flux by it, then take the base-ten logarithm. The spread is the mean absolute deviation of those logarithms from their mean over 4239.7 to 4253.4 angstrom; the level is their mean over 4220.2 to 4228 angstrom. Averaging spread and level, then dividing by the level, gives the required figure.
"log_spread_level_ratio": -0.6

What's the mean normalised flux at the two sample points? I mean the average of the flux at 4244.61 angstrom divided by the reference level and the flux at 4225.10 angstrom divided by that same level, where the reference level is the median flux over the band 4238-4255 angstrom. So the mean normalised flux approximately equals 0.997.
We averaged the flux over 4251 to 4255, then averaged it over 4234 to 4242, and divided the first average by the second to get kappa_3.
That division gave 0.89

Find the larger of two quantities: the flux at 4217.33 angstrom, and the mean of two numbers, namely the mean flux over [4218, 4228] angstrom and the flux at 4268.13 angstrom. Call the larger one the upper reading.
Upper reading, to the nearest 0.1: 15.0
